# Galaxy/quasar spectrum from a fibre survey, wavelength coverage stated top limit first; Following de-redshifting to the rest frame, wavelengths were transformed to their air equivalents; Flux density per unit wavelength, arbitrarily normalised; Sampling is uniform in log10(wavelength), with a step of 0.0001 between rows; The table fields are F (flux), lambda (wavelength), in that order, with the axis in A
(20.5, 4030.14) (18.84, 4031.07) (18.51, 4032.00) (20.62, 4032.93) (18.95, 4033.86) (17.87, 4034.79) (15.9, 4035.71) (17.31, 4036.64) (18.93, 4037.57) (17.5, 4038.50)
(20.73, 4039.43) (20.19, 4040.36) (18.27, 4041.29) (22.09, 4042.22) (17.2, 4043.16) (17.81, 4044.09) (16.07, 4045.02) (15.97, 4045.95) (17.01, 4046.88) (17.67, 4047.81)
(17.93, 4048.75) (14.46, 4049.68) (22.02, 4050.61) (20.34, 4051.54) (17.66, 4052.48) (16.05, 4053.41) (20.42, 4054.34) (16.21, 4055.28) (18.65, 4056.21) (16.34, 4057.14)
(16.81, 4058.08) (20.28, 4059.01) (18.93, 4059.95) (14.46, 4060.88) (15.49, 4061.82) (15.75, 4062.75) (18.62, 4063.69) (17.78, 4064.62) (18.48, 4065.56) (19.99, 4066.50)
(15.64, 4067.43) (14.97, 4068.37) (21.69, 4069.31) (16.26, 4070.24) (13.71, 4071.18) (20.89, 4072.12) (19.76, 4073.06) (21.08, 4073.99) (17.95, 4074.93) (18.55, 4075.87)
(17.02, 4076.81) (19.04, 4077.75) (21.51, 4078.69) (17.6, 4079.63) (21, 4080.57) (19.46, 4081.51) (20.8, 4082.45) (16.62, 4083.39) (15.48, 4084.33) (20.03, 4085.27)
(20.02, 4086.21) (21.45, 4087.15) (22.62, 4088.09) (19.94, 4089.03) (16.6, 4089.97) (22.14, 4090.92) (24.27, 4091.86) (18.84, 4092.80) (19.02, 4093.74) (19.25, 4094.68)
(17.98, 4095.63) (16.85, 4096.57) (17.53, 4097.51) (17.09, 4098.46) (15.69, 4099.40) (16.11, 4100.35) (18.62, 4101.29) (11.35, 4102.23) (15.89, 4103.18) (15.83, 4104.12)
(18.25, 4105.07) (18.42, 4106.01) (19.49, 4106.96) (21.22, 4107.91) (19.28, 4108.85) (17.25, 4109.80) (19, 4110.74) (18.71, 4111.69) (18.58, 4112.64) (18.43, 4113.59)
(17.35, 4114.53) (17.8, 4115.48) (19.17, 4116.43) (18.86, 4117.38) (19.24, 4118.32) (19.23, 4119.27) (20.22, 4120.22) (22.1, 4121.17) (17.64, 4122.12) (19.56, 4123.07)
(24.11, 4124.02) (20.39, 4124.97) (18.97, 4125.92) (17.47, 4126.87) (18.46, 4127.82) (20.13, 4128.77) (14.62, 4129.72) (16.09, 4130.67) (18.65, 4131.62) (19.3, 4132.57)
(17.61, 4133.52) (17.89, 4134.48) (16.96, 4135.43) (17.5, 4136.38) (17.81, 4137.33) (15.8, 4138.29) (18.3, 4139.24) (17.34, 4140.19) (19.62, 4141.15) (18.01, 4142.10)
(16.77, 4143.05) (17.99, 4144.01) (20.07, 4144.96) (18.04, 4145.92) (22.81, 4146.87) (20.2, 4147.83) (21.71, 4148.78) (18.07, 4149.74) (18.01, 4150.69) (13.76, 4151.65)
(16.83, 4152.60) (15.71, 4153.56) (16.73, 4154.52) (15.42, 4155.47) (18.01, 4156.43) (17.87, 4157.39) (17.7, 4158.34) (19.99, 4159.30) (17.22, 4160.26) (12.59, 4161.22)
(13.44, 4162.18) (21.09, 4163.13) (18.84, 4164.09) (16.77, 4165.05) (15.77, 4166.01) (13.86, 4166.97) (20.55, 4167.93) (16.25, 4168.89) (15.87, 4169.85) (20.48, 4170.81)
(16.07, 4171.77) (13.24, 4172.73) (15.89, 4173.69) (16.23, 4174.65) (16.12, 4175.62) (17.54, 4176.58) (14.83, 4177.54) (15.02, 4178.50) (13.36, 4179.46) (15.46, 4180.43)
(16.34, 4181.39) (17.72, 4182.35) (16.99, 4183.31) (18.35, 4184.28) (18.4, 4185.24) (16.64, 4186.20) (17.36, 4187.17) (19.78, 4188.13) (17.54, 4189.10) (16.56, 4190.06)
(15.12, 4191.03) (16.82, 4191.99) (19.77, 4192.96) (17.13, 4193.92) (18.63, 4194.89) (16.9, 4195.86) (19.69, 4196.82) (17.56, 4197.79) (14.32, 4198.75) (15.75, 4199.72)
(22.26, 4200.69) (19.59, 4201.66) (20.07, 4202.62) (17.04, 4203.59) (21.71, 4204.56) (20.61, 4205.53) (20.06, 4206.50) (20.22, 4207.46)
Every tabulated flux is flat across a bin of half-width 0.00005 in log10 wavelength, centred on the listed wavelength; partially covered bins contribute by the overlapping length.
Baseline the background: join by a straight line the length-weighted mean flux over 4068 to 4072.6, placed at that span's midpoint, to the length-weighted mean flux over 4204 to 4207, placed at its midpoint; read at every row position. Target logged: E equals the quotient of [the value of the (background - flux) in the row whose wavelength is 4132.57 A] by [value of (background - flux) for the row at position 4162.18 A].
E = 0.0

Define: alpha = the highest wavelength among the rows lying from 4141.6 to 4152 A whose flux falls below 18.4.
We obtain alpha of 4151.65 A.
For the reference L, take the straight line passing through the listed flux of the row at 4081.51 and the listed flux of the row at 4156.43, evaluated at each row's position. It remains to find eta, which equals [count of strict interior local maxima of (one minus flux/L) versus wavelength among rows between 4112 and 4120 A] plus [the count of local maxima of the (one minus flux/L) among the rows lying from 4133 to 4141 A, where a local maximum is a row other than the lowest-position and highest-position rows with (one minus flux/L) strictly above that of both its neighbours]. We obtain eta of 4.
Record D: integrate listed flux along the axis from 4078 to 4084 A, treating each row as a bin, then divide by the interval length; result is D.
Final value 19.4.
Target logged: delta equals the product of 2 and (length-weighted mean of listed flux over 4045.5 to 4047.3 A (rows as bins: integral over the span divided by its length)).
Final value 33.0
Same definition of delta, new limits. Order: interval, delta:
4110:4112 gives 37.4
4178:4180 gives 28.4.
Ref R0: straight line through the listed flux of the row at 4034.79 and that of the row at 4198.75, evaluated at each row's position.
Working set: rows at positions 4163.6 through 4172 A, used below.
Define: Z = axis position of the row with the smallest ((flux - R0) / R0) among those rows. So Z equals 4166.97 A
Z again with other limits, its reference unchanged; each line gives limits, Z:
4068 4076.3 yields 4071.18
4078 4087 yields 4084.33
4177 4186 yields 4179.46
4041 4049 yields 4045.95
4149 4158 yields 4151.65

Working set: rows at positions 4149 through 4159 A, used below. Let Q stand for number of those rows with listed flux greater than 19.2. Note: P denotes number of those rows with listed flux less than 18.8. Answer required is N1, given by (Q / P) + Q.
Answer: 0.0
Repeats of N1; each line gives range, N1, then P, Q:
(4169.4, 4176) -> 1.2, 6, 1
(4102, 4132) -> 11.6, 17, 11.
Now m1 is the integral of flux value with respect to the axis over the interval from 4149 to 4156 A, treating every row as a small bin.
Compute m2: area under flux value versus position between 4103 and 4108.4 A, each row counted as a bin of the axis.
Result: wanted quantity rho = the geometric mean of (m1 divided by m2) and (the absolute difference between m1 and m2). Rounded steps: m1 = 116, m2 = 99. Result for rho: 4.5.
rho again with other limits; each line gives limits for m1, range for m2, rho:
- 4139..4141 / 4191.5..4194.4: 3.3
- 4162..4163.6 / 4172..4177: 4.3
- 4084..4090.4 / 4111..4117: 4.2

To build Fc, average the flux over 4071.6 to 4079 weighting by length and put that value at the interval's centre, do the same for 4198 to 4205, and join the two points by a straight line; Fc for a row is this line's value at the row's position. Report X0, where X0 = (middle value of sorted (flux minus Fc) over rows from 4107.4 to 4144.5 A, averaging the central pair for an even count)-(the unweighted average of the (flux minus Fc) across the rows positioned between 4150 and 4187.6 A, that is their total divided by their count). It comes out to 1.6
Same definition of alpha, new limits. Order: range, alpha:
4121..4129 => 4126.87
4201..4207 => 4203.59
